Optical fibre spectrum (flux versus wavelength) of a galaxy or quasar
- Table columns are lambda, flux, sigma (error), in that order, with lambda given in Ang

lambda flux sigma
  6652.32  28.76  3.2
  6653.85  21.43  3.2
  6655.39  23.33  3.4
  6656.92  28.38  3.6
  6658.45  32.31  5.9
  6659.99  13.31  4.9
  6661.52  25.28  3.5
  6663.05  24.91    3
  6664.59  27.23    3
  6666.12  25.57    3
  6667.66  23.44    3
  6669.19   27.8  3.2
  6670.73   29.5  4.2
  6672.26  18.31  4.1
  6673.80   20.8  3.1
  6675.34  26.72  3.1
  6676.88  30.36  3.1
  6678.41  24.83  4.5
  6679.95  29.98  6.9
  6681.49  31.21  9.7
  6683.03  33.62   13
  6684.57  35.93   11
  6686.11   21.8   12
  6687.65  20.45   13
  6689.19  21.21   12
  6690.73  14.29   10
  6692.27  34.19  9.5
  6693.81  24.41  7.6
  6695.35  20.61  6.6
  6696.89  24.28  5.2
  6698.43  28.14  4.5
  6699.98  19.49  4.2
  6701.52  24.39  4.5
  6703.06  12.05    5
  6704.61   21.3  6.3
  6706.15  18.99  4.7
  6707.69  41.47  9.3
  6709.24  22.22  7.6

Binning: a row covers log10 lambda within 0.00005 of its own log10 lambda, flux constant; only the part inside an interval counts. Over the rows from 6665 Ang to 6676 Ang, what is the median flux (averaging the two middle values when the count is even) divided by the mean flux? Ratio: 1.04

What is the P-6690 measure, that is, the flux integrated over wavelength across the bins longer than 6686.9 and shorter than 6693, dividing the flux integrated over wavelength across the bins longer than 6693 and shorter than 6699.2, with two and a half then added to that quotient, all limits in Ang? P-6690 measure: 3.6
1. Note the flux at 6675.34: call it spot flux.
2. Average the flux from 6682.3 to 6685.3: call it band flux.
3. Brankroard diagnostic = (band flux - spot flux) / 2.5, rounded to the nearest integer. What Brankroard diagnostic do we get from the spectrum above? 3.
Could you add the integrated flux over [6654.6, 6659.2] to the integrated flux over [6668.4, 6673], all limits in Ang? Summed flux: 245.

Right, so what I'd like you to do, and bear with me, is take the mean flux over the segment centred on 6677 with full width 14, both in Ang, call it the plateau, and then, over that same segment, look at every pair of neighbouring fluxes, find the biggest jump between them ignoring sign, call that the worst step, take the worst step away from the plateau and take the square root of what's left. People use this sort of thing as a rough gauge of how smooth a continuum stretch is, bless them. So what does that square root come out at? 4.0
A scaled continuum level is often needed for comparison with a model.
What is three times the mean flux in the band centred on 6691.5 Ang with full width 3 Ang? 72.7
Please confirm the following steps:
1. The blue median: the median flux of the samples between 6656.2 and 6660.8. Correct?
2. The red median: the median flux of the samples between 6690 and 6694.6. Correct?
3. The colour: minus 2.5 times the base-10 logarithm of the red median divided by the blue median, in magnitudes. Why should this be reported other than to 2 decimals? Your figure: 0.16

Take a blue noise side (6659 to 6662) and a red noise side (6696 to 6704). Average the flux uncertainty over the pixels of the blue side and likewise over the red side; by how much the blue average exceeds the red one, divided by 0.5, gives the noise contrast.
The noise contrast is -1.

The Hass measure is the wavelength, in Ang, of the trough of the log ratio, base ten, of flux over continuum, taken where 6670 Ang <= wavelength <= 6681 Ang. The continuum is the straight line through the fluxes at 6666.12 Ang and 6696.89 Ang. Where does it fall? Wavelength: 6672.26 Ang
